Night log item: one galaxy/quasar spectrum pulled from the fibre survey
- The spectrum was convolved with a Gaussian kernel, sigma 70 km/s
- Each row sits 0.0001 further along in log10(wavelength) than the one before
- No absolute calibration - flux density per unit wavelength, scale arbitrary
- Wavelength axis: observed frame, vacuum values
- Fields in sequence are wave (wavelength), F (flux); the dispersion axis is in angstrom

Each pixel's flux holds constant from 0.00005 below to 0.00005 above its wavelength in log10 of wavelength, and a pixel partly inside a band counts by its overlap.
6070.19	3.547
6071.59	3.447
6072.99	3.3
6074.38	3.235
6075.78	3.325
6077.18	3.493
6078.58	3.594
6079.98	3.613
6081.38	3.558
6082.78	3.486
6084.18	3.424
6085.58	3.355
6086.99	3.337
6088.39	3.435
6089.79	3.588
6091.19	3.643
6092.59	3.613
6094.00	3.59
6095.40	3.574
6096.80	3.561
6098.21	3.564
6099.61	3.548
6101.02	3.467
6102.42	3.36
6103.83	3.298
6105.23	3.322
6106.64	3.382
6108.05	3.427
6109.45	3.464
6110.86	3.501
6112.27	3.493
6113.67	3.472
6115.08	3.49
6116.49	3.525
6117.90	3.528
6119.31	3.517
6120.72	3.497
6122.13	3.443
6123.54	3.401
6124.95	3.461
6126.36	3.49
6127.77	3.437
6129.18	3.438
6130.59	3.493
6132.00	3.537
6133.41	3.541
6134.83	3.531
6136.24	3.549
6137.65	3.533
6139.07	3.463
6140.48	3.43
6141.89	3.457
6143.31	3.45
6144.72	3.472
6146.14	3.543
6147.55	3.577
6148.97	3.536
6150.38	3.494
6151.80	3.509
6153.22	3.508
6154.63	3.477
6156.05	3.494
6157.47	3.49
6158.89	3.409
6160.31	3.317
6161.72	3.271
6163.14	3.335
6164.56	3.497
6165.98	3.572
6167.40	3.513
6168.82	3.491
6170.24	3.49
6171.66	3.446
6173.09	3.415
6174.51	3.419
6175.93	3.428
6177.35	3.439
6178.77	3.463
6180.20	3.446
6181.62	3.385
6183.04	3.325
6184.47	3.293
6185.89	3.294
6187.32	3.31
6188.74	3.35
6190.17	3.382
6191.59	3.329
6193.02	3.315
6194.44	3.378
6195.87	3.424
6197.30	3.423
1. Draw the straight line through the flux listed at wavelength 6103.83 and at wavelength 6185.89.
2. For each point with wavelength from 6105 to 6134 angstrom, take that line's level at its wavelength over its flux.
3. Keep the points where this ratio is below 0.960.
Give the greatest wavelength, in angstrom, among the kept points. 6133.41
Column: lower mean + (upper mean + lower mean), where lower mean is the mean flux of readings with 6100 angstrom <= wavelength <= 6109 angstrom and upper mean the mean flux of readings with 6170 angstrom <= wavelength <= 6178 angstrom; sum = 10.2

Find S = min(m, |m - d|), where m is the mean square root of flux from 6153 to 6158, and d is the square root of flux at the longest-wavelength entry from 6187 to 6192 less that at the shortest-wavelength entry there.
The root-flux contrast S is 1.864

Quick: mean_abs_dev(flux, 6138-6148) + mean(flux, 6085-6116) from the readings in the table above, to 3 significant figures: 3.52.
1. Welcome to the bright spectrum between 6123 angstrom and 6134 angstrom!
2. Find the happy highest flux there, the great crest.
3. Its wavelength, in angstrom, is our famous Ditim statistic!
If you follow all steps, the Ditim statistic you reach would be 6133.41 angstrom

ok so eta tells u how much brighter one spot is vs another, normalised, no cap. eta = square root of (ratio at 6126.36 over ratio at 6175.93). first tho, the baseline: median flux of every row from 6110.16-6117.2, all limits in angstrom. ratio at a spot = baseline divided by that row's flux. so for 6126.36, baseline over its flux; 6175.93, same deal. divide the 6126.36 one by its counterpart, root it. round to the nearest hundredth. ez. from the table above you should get 0.99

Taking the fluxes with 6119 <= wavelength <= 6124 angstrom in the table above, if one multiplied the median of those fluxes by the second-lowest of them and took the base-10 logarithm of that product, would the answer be 1.08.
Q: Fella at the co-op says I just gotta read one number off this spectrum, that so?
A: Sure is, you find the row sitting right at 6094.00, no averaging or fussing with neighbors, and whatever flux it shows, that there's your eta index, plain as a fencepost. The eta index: 3.59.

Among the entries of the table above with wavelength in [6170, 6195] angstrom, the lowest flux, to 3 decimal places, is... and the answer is 3.293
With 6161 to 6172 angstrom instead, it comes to 3.271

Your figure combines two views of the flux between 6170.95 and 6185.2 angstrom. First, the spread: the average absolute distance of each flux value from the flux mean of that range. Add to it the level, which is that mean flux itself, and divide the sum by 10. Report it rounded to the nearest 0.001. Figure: 0.345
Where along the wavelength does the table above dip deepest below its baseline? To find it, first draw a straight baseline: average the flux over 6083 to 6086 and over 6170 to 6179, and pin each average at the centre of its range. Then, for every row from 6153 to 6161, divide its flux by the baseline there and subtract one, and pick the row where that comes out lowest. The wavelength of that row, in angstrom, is 6160.31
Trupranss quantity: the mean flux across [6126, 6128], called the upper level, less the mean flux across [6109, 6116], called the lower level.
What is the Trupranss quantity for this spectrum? -0.02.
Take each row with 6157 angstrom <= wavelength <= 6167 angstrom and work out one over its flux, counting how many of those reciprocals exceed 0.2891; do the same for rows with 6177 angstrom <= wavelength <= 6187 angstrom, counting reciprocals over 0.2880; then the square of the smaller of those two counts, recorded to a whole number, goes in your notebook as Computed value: 16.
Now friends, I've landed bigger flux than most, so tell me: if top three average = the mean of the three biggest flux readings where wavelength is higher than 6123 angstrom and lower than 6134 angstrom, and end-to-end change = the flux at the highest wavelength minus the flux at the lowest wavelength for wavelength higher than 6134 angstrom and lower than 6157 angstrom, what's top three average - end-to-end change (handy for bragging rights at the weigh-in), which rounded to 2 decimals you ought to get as 3.56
